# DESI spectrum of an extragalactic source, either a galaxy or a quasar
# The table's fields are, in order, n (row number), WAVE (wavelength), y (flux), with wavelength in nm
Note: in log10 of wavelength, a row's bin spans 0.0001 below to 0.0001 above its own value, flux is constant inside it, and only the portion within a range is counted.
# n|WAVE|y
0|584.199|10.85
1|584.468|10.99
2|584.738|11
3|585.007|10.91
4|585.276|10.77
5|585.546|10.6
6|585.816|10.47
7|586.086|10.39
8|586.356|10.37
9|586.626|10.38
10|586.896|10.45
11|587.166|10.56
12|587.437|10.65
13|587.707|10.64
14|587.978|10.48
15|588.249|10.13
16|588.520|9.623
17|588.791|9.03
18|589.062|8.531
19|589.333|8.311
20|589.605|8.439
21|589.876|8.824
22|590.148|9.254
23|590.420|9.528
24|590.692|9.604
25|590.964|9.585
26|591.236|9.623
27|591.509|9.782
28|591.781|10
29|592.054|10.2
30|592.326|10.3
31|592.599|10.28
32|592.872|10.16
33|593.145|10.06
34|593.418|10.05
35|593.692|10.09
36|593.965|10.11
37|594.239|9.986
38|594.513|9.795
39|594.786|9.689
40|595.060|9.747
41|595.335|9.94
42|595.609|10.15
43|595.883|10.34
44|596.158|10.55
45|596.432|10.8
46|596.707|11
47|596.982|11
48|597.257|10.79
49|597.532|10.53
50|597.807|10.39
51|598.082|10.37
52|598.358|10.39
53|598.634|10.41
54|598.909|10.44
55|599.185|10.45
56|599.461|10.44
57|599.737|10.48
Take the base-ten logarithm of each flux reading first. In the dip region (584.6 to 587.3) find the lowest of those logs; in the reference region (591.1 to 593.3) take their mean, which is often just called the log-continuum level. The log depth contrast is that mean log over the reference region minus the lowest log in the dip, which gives -0.01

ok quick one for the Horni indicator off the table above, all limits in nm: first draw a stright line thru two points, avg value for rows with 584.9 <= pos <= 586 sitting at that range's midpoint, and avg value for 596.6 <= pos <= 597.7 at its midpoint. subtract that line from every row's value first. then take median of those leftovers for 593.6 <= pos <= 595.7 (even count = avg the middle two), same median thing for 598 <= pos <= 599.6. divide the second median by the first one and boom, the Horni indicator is 0.5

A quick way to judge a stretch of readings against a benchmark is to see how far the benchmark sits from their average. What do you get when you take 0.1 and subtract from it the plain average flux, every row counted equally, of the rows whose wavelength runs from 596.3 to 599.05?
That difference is -10.5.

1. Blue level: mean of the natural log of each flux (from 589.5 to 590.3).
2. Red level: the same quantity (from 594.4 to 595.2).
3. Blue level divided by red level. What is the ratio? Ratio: 0.96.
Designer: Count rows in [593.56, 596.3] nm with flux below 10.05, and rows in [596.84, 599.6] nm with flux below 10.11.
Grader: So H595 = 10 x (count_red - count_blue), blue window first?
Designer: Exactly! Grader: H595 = -50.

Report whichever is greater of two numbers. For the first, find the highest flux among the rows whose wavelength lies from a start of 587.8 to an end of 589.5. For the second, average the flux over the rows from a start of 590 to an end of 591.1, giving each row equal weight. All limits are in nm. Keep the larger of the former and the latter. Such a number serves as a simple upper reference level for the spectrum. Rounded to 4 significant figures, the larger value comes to 10.48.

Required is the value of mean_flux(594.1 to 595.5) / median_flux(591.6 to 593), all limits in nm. 0.96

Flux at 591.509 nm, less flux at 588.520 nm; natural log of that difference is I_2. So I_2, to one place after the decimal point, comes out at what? -1.8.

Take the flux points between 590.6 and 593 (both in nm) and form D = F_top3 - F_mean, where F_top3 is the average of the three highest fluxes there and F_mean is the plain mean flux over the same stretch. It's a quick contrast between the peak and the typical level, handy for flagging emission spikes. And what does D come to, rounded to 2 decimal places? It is 0.31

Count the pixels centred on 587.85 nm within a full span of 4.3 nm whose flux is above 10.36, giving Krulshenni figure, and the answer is 9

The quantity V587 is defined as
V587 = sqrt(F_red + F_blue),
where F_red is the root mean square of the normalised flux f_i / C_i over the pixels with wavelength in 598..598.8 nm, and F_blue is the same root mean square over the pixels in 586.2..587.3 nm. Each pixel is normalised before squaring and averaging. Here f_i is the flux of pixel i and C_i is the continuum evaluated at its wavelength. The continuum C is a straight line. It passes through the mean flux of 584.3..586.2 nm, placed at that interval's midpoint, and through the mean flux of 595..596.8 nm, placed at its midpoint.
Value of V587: 1.41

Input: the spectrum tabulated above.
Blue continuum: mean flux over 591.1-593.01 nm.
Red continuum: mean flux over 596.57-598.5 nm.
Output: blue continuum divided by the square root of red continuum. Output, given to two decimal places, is 3.08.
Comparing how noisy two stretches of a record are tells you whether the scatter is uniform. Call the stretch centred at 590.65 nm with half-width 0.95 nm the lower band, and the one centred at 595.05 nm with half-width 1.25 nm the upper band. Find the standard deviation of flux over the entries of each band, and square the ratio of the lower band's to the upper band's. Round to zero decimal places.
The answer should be 1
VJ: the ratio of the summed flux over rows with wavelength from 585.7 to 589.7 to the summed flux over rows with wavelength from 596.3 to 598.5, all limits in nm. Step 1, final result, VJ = 1.7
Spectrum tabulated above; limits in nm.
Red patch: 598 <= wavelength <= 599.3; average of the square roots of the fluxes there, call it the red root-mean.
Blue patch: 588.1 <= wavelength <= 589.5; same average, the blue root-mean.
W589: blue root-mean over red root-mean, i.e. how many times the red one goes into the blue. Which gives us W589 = 0.94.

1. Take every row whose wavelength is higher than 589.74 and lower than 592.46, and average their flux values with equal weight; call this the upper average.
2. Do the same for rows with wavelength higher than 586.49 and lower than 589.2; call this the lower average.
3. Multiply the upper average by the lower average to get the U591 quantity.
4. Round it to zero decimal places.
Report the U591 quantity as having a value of 97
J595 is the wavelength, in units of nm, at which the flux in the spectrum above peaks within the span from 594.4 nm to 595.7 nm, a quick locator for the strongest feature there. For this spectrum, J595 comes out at 595.609 nm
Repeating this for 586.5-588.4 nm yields 587.437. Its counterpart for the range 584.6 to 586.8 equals 584.738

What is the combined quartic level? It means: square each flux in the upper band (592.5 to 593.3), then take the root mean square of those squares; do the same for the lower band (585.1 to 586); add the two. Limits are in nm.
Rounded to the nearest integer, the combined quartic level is 216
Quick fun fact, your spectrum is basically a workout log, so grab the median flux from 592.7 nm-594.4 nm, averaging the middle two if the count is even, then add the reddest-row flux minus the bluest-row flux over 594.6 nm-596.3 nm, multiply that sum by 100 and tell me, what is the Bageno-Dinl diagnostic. 1094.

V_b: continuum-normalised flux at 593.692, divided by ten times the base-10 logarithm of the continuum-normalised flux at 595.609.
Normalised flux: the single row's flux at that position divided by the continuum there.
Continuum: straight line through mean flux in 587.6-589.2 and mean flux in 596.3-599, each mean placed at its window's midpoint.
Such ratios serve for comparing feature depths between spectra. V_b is -9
